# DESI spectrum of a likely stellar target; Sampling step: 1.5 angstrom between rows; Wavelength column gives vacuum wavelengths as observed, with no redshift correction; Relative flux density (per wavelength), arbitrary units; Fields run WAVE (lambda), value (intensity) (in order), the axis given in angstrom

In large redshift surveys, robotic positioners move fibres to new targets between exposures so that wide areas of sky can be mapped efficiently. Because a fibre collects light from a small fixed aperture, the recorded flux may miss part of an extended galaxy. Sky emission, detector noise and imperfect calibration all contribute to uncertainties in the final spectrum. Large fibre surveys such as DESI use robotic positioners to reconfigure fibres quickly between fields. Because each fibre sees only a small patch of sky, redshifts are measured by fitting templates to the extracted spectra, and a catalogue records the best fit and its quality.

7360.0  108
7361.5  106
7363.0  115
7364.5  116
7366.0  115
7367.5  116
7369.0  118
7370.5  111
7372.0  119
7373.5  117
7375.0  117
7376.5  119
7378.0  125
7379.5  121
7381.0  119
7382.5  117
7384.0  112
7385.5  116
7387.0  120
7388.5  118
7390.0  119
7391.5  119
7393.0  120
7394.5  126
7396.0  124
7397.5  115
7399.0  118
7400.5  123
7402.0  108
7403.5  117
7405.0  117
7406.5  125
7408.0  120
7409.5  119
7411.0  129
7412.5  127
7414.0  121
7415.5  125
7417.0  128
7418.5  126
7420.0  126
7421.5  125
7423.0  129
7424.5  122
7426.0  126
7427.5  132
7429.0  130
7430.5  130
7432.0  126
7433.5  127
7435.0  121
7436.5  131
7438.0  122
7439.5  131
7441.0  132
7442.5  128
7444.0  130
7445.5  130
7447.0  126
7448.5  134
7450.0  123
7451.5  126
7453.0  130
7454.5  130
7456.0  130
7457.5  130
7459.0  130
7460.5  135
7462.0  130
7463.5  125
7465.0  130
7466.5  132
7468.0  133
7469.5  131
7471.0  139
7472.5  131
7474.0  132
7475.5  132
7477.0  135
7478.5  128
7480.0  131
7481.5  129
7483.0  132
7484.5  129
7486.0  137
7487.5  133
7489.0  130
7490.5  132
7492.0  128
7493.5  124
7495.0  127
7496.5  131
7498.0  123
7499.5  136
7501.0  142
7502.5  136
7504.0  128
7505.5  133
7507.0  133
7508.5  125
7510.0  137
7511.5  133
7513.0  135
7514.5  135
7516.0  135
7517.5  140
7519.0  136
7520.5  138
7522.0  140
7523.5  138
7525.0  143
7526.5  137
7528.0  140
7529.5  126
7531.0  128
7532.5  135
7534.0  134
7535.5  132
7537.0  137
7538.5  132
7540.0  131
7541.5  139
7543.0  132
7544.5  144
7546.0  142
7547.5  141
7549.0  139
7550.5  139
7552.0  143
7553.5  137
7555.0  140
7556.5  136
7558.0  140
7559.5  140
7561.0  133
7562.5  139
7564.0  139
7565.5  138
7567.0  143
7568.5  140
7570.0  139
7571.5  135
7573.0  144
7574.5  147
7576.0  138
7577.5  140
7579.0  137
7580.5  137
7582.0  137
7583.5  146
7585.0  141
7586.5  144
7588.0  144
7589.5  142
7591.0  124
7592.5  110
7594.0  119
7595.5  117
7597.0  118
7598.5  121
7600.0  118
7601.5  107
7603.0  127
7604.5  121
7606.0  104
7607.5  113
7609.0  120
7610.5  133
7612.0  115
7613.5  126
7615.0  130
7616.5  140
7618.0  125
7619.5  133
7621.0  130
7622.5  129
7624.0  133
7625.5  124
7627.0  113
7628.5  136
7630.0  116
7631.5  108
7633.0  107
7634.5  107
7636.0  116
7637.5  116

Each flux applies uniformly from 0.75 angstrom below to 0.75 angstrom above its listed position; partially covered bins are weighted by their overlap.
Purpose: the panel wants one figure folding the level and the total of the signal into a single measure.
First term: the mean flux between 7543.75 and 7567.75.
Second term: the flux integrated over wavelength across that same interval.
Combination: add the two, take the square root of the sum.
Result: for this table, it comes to 59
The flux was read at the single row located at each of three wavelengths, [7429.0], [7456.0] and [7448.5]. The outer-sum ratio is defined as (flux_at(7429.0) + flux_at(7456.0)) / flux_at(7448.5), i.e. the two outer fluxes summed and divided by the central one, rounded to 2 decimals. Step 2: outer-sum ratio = 1.94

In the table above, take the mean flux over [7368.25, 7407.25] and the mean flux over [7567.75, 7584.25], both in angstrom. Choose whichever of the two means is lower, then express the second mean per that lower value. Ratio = 1.18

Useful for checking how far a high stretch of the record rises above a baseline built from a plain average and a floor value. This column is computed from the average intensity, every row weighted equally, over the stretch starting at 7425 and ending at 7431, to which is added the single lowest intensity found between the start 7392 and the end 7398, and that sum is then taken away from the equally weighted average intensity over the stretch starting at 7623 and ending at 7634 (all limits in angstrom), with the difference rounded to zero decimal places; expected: -125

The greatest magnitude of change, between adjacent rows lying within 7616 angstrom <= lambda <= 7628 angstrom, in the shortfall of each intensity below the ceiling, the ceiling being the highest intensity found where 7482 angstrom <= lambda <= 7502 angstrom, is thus 15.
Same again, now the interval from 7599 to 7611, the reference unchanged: 20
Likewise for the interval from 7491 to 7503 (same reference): 13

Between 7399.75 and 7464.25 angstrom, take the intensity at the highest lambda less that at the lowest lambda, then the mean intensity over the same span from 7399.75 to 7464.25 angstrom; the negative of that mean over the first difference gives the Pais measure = -63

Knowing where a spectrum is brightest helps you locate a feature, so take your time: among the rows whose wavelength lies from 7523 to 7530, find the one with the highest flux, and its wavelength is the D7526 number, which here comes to 7525.0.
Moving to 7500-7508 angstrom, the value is 7501.0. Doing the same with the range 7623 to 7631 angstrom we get 7628.5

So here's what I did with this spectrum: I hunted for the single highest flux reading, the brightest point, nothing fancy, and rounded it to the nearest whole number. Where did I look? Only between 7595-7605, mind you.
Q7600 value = 127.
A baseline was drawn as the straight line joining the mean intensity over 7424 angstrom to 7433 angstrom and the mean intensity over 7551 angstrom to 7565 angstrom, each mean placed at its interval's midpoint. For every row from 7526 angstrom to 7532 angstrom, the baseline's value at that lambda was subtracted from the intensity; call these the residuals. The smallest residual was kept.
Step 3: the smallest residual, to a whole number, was -10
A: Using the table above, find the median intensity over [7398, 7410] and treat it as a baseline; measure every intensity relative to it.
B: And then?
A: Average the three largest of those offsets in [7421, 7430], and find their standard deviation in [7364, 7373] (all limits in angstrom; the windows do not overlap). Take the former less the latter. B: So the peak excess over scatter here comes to 9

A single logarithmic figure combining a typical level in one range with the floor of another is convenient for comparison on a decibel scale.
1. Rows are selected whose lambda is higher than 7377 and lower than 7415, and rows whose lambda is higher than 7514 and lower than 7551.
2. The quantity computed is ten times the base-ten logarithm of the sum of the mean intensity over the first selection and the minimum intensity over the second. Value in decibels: 23.9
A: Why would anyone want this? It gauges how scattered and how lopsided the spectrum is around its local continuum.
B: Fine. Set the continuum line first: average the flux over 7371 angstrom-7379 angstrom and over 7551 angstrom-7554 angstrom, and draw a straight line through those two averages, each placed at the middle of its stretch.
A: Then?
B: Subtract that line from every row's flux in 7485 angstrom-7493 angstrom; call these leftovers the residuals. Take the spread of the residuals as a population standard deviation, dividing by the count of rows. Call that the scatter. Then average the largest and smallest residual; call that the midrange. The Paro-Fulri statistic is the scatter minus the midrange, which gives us 3.4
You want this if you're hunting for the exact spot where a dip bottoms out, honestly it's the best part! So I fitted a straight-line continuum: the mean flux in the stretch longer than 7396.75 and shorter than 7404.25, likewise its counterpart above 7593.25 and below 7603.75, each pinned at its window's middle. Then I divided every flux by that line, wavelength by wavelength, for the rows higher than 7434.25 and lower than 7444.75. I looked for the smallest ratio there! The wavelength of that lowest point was 7435.0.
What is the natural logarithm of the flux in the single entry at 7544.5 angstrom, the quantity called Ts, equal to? 4.97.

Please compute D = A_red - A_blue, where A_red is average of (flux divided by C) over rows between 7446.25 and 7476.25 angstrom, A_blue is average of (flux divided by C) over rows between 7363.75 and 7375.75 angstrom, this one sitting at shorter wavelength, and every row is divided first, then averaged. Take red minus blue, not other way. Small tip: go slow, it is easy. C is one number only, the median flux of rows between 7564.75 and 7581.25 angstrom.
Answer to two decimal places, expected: 0.10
